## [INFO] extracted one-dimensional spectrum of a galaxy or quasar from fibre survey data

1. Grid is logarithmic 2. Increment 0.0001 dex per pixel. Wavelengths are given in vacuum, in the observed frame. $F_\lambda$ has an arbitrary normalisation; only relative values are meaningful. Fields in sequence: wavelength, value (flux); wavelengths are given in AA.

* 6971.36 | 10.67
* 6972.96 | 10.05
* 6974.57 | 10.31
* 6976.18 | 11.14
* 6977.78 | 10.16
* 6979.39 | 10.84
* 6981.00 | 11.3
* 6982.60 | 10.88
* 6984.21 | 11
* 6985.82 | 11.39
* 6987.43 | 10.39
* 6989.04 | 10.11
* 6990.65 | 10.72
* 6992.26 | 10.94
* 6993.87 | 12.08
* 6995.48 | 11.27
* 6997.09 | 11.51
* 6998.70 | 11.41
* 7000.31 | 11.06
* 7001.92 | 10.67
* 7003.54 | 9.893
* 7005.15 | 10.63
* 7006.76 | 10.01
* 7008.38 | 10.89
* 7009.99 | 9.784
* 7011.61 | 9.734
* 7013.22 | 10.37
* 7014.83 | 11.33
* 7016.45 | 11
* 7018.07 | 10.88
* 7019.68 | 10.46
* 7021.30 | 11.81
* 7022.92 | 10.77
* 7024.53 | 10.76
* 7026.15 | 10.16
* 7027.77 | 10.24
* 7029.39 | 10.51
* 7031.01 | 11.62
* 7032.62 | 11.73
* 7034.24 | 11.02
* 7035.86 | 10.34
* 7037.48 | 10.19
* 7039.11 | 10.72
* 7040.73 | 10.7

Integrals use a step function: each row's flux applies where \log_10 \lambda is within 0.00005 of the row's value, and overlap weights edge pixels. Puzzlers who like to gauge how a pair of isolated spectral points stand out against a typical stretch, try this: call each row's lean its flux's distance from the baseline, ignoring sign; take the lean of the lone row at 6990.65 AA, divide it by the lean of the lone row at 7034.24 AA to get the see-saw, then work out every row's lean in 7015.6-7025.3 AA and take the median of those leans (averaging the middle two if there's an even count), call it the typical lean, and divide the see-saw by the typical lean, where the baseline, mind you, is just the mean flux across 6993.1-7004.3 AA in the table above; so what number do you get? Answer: 10.4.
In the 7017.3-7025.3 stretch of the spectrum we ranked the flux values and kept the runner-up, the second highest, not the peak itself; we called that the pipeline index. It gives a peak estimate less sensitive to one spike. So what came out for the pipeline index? 10.88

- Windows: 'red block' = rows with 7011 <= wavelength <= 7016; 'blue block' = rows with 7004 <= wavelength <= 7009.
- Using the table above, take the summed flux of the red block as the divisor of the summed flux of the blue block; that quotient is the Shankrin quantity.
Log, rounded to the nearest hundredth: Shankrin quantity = 1.00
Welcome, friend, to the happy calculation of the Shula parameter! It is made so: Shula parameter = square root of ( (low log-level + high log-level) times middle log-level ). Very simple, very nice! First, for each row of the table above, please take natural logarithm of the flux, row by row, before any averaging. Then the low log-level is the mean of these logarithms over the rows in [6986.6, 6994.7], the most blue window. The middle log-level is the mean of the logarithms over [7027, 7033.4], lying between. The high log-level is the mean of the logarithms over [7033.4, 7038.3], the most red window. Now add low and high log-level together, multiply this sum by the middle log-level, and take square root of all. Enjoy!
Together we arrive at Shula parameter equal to 3.37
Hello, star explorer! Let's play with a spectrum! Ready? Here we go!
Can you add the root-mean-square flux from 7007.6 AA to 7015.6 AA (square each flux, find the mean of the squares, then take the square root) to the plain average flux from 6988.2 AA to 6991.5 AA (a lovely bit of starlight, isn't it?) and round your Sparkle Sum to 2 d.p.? 20.86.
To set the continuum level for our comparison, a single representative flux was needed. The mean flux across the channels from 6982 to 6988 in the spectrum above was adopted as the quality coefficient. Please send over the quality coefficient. 10.9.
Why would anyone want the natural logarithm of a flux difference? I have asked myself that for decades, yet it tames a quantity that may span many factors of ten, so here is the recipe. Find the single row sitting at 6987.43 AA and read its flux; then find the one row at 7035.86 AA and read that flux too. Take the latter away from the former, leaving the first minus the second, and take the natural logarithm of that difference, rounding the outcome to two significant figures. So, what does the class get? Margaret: -3.0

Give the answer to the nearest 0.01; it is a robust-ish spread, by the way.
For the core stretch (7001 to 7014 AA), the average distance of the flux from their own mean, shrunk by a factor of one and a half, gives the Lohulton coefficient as 0.26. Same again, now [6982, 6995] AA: 0.28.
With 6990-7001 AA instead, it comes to 0.22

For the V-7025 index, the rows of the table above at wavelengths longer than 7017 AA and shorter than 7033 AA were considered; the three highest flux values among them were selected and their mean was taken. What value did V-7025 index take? 11.7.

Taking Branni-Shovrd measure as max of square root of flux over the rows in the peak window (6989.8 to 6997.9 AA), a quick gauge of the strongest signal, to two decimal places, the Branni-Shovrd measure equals 3.48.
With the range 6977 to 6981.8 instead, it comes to 3.36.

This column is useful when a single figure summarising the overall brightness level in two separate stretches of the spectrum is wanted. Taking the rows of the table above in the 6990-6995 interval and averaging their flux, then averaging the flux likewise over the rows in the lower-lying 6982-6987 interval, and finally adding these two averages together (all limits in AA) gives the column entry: 22.3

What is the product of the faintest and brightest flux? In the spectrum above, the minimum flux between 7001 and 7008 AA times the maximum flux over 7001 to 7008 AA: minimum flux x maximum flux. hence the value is 106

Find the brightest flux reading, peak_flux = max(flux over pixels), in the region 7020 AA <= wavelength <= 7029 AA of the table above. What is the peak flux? 11.81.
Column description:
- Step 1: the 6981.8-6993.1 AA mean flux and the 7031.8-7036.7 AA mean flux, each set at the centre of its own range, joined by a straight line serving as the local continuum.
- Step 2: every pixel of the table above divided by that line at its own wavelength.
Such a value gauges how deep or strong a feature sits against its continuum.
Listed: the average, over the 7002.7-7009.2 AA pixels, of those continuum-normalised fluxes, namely 0.95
